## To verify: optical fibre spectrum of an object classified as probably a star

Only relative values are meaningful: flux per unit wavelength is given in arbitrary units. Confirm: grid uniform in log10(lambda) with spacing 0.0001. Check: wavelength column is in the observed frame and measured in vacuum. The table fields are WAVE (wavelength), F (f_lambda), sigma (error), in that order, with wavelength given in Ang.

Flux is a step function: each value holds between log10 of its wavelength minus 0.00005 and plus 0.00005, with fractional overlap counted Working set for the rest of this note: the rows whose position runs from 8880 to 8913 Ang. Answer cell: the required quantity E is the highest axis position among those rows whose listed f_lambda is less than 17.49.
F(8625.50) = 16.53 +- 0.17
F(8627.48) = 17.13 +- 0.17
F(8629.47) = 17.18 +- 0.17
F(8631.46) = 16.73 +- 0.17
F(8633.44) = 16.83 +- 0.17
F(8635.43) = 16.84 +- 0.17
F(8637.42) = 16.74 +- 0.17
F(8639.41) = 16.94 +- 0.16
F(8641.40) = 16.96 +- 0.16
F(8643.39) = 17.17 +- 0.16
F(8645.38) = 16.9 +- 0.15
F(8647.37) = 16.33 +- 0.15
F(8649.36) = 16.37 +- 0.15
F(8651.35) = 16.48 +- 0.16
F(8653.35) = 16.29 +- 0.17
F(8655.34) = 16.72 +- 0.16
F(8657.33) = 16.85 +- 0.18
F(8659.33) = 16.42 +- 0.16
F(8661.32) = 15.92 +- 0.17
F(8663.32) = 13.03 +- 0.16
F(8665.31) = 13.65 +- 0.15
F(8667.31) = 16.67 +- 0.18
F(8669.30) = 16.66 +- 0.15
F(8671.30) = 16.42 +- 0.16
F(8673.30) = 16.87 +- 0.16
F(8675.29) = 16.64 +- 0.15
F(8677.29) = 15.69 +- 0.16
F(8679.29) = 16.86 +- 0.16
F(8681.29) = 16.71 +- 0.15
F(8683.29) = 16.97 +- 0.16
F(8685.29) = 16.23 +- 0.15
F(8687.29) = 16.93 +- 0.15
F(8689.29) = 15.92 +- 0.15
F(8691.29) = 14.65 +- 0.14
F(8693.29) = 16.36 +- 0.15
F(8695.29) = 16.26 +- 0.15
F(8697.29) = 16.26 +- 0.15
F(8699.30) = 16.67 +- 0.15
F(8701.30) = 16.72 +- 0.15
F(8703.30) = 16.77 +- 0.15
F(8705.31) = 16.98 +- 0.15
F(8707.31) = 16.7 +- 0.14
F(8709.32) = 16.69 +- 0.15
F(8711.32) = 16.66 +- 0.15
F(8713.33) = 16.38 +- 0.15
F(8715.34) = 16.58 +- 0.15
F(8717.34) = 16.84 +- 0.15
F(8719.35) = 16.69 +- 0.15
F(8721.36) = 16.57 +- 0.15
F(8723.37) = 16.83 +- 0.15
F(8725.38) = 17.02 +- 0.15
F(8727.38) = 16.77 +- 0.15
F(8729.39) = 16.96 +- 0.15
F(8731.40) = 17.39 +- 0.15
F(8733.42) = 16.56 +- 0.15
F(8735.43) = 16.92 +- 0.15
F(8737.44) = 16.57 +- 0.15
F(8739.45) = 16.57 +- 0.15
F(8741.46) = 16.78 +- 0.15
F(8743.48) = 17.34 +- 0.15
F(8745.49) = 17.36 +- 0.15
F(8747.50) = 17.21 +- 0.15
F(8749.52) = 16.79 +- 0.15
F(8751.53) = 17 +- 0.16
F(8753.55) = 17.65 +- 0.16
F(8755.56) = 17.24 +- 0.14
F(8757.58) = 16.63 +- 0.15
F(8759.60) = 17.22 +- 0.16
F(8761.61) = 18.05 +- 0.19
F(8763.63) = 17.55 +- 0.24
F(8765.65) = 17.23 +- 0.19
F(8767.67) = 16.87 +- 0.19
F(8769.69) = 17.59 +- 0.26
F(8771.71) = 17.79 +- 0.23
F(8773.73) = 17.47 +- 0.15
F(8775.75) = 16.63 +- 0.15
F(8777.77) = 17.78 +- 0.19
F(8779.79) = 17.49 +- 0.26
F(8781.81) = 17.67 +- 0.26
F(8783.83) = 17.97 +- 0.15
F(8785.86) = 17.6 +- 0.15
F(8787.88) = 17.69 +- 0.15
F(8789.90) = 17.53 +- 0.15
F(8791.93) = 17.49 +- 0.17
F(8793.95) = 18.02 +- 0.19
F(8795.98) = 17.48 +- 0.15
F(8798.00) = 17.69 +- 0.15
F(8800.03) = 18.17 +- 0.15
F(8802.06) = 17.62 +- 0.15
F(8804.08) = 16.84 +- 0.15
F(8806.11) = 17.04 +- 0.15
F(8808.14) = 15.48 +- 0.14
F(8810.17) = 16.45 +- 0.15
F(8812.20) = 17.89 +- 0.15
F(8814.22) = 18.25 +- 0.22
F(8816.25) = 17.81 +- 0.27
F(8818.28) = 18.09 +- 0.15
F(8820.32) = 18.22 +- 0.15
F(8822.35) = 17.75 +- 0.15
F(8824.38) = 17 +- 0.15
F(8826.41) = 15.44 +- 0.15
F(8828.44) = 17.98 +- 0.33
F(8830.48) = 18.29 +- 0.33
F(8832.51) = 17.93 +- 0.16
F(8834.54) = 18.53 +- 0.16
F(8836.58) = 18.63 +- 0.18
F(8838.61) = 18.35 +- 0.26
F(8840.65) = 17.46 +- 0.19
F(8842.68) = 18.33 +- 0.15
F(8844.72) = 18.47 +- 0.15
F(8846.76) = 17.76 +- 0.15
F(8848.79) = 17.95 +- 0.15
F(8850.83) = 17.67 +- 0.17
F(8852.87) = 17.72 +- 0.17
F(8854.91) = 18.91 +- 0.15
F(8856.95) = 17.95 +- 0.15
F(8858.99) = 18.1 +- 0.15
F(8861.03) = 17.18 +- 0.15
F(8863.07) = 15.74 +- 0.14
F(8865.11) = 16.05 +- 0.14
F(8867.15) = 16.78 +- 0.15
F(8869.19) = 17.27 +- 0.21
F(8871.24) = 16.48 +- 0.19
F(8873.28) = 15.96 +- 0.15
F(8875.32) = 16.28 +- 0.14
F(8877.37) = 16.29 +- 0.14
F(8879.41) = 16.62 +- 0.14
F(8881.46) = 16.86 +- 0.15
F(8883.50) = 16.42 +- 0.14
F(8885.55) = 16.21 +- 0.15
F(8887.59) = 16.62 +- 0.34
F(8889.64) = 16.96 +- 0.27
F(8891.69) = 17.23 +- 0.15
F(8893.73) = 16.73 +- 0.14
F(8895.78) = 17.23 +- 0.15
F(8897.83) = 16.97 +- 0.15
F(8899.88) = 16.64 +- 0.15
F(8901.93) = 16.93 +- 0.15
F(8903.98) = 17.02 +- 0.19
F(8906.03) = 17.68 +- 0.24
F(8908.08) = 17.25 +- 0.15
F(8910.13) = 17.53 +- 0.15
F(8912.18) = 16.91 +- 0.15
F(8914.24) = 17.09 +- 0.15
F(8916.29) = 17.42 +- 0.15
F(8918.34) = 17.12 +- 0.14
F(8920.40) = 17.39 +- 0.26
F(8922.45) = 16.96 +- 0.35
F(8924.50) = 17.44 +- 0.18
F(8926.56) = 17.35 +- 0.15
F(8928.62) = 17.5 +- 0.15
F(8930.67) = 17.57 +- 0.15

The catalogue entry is 8912.18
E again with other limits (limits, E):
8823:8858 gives 8840.65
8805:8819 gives 8810.17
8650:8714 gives 8713.33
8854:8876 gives 8875.32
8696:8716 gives 8715.34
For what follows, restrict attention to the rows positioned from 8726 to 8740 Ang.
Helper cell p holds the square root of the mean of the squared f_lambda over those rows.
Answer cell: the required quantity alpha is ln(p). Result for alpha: 2.823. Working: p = 16.82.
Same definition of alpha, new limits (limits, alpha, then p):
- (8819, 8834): 2.865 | 17.54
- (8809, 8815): 2.865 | 17.55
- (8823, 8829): 2.824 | 16.84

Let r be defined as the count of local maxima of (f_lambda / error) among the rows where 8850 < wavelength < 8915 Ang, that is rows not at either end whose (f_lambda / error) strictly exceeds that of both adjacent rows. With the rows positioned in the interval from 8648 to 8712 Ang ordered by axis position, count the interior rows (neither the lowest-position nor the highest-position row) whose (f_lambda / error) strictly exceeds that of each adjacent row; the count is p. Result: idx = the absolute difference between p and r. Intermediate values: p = 8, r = 8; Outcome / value 0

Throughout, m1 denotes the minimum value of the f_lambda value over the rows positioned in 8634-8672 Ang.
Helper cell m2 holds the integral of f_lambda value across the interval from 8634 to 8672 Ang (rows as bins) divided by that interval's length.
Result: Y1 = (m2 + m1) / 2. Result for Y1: 14.7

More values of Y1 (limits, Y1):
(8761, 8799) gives 17.1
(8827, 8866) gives 16.8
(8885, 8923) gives 16.6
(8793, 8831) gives 16.4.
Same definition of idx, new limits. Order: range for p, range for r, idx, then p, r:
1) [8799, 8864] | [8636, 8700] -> 1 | 8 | 9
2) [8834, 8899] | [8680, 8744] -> 1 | 8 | 7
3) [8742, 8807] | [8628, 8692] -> 2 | 7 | 9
